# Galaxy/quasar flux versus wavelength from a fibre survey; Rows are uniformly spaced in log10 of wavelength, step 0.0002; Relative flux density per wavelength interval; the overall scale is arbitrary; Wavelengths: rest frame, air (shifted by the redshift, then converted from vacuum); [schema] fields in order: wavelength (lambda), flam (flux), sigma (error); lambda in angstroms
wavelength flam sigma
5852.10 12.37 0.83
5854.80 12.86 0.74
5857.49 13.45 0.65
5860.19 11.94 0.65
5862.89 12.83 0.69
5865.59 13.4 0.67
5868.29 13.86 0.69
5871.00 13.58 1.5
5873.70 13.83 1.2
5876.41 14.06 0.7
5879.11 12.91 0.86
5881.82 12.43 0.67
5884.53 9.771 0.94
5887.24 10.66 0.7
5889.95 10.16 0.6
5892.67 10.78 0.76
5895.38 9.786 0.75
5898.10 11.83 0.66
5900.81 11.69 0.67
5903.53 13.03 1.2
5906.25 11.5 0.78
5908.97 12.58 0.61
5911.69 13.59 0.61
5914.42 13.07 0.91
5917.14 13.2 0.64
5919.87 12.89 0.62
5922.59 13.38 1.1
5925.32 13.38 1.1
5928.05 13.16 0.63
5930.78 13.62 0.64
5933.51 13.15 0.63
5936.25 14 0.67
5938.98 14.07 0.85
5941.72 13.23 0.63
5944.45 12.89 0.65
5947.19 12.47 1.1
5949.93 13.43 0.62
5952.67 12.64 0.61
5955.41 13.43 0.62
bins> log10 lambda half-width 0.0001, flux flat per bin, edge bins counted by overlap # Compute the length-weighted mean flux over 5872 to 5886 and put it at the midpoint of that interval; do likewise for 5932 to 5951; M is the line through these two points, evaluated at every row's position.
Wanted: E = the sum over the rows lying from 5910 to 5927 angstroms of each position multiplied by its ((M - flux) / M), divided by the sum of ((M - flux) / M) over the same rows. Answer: 5916.7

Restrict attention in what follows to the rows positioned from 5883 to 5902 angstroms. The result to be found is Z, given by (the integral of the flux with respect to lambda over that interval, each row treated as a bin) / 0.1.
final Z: 2029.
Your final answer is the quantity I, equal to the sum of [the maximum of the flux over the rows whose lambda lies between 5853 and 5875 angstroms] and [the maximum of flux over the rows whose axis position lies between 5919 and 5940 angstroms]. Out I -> 27.93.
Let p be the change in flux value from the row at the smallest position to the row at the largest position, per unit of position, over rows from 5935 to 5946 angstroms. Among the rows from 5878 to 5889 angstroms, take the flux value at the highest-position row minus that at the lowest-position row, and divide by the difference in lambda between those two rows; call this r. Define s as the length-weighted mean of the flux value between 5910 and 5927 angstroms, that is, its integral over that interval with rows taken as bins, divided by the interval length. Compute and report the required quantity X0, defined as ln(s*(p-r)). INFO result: 0.63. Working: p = -0.14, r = -0.28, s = 13.2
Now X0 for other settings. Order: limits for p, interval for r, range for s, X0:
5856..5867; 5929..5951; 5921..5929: -3.00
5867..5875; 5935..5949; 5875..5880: 0.60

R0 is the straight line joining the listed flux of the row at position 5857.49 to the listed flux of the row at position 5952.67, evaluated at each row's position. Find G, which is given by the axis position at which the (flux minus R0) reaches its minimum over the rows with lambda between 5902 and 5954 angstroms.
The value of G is 5906.25 angstroms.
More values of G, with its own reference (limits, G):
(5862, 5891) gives 5884.53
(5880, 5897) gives 5884.53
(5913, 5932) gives 5919.87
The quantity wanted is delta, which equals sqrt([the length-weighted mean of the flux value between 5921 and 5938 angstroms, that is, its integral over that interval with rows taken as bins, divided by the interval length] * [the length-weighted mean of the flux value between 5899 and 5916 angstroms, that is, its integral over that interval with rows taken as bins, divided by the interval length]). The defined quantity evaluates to 13.0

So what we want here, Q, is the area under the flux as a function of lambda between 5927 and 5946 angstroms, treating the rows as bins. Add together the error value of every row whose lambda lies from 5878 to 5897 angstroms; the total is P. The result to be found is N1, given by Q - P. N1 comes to 250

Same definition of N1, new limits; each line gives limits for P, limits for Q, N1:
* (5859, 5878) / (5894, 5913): 222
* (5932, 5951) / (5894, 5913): 223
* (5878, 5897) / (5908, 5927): 245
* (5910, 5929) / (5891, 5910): 214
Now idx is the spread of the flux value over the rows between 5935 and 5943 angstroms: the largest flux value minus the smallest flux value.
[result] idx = 0.8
